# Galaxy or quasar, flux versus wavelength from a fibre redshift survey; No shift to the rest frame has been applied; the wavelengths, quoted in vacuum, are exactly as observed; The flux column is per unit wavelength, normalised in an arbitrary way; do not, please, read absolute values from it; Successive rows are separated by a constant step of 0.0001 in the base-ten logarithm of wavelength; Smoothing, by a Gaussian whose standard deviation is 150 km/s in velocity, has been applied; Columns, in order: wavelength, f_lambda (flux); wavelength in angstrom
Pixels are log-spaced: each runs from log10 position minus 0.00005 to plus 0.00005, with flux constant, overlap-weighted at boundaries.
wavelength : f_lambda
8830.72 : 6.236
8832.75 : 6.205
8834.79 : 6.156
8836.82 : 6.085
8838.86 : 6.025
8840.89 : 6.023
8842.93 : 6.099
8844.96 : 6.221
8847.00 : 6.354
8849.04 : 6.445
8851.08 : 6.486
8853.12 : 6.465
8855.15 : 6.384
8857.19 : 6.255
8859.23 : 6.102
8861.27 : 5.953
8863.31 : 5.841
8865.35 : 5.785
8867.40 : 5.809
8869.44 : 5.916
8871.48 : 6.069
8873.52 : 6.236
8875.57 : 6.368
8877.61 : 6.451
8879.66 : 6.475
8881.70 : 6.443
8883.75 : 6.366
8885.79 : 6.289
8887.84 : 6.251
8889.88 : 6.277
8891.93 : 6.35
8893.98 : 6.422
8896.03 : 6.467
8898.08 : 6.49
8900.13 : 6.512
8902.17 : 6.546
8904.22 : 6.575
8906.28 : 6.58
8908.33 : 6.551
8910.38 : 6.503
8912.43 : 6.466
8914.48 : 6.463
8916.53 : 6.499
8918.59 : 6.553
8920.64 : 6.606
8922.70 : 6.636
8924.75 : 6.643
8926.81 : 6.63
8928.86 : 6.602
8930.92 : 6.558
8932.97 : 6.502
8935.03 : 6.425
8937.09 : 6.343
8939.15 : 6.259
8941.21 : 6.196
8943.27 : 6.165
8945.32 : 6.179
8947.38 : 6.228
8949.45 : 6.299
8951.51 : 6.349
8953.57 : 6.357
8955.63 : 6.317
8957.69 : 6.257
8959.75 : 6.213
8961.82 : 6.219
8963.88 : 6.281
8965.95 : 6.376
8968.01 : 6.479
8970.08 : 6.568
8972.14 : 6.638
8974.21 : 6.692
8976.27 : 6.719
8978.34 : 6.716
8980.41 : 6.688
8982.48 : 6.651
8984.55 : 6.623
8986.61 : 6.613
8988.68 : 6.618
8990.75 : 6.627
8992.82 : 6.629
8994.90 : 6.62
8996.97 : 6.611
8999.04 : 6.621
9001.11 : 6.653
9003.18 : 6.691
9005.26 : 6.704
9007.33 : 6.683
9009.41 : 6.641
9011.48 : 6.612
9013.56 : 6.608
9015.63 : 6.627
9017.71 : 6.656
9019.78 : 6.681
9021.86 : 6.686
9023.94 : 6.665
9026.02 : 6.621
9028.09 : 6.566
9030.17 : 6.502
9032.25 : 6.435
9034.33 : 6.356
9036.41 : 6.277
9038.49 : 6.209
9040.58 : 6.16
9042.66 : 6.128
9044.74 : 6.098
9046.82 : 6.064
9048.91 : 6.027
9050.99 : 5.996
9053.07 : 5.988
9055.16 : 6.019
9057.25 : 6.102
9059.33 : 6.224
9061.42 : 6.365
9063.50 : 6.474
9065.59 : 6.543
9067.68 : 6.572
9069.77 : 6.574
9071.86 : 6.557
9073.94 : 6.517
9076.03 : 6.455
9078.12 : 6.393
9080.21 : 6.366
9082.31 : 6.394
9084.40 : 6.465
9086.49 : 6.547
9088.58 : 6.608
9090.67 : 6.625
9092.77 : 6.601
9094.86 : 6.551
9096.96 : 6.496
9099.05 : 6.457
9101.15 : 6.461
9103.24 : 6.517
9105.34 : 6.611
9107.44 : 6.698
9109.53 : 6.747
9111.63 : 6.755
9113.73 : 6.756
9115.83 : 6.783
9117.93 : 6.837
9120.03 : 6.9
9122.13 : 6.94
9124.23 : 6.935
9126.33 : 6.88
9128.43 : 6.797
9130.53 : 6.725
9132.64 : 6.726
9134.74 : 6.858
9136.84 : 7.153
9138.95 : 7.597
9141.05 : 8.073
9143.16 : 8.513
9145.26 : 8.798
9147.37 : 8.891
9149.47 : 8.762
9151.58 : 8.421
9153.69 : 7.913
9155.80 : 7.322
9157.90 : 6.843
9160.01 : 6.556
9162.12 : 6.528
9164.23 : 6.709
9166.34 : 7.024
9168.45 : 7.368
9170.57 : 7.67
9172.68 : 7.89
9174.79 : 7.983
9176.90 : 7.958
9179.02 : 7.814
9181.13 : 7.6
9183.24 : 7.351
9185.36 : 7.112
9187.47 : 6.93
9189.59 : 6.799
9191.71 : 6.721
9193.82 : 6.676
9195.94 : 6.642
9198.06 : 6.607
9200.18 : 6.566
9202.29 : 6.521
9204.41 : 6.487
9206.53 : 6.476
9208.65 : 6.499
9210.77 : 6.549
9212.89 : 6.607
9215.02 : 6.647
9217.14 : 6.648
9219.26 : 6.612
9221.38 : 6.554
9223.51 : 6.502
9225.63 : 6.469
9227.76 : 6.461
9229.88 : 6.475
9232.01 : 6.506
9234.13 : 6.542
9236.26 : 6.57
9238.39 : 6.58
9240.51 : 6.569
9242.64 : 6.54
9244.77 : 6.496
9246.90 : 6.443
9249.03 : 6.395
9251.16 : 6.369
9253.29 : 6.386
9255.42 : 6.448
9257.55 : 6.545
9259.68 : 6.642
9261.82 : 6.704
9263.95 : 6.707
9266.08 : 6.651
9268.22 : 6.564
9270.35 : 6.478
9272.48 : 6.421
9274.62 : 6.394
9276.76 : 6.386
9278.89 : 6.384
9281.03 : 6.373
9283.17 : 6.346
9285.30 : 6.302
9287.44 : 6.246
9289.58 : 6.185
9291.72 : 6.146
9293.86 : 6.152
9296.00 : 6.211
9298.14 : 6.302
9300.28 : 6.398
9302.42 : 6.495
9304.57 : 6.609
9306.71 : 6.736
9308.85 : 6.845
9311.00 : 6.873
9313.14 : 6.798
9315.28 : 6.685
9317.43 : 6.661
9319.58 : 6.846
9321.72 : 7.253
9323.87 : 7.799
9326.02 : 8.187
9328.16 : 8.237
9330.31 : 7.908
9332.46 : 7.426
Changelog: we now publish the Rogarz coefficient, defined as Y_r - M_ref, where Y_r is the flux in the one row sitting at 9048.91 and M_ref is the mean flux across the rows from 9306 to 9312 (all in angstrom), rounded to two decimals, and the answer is -0.79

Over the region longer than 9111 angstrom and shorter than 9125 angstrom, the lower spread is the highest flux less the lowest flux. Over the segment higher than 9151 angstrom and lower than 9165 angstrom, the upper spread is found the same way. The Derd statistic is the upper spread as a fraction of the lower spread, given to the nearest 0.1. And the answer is 10.2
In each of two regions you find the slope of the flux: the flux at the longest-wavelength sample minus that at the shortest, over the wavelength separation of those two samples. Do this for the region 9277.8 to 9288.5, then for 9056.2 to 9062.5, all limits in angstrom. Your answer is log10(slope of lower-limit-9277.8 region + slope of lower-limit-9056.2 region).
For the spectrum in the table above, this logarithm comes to -1.3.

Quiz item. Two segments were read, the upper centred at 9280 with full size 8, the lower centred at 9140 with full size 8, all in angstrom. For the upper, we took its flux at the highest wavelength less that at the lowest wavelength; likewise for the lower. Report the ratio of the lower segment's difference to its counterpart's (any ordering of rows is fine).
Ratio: -34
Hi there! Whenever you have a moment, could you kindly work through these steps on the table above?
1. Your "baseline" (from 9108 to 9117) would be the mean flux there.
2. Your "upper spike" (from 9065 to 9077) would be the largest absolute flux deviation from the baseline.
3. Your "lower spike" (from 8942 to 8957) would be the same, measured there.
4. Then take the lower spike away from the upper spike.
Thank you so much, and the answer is -0.29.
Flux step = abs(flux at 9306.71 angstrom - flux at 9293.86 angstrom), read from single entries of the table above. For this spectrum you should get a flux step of 0.58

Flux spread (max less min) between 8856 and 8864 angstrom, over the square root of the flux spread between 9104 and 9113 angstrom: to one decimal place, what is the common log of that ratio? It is 0.0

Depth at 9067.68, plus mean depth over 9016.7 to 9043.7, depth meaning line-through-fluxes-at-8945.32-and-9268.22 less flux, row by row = -0.42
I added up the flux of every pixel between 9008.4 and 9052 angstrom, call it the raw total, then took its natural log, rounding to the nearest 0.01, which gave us 4.90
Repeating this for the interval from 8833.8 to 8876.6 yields 4.86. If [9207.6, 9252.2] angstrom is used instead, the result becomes 4.92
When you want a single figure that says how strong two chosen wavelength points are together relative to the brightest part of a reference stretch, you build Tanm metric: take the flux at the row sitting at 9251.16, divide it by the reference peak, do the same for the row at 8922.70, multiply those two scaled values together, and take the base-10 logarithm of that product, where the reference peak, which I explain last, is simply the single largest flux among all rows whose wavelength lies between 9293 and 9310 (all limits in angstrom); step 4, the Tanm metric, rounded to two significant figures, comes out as -0.045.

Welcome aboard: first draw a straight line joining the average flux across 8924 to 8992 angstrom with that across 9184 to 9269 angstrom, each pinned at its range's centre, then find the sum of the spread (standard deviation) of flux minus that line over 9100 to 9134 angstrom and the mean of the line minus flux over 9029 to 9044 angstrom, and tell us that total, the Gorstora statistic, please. 0.33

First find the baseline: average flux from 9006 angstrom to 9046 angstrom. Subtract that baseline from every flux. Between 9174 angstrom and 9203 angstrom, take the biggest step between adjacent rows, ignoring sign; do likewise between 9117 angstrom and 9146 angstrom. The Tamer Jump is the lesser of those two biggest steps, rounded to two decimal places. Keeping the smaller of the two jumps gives 0.25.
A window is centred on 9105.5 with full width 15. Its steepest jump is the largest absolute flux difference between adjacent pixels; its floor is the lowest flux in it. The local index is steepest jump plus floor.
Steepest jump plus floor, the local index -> 6.55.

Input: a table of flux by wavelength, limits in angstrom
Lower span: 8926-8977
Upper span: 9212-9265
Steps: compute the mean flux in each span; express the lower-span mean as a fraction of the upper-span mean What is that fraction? 0.98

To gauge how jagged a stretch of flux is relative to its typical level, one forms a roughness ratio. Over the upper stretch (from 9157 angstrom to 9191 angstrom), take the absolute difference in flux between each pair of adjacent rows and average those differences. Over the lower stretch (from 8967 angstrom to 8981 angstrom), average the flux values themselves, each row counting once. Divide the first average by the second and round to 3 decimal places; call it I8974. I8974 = 0.030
